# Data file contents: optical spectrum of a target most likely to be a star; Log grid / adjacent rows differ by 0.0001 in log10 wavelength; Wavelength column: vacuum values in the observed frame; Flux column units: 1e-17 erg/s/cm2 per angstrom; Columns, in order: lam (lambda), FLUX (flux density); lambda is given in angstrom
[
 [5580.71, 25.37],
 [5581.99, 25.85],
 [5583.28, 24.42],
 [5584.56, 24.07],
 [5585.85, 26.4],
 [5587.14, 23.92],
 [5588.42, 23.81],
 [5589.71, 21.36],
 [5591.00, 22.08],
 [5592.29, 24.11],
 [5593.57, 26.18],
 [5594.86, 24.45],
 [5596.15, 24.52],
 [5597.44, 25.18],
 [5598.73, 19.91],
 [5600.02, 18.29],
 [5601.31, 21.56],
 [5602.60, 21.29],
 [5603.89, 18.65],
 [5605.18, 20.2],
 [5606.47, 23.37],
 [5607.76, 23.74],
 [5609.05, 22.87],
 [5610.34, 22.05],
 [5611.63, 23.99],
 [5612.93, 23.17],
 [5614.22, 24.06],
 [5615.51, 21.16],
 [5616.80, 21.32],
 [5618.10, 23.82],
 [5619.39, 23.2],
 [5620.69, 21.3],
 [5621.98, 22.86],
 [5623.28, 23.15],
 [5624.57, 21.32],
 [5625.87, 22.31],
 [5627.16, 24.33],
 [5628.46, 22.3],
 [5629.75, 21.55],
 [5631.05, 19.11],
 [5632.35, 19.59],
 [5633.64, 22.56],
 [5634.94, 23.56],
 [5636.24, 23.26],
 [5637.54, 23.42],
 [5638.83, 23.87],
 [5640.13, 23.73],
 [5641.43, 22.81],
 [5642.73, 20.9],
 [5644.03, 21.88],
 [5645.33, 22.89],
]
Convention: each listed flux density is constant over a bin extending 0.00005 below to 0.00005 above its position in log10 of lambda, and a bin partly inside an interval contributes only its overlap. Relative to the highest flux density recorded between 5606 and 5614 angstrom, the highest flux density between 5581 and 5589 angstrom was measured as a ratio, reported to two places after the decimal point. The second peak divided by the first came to 1.10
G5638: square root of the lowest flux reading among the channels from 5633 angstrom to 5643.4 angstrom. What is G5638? 4.57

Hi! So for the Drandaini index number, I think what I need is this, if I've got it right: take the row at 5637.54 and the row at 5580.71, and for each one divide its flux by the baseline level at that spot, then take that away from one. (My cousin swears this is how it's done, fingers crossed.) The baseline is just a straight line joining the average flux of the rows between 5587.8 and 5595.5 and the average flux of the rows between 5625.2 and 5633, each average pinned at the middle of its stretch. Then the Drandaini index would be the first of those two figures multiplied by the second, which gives 0.0050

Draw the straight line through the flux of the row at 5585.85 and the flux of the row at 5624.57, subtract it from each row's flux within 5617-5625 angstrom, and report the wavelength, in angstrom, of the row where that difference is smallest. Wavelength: 5620.69 angstrom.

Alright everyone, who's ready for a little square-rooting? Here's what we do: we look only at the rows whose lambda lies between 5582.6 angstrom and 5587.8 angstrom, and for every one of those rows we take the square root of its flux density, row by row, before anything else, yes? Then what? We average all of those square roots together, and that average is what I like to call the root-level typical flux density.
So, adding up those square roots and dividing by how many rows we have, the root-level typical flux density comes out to 4.97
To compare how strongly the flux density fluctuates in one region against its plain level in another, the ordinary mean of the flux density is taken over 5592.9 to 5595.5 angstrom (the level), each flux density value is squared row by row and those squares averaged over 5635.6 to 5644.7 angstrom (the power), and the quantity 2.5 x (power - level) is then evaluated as 1243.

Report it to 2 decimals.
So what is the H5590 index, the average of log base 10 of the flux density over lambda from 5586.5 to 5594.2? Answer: 1.37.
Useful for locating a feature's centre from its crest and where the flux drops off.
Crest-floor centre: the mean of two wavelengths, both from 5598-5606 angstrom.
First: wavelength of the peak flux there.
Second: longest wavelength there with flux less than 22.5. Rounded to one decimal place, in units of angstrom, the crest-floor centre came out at 5603.2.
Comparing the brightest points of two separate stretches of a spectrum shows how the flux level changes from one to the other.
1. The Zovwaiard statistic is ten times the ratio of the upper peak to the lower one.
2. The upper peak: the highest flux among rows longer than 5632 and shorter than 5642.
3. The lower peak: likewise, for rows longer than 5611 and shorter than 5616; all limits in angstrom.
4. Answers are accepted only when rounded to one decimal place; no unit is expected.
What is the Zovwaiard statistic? 9.9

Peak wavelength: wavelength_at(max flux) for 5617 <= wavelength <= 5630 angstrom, 5627.16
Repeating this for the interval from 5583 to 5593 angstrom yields 5585.85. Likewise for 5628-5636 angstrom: 5634.94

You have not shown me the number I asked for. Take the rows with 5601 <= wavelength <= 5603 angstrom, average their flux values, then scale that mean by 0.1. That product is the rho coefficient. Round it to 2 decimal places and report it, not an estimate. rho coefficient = 2.14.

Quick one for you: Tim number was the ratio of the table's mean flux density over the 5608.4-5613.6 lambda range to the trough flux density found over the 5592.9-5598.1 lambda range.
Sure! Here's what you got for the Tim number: 0.94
